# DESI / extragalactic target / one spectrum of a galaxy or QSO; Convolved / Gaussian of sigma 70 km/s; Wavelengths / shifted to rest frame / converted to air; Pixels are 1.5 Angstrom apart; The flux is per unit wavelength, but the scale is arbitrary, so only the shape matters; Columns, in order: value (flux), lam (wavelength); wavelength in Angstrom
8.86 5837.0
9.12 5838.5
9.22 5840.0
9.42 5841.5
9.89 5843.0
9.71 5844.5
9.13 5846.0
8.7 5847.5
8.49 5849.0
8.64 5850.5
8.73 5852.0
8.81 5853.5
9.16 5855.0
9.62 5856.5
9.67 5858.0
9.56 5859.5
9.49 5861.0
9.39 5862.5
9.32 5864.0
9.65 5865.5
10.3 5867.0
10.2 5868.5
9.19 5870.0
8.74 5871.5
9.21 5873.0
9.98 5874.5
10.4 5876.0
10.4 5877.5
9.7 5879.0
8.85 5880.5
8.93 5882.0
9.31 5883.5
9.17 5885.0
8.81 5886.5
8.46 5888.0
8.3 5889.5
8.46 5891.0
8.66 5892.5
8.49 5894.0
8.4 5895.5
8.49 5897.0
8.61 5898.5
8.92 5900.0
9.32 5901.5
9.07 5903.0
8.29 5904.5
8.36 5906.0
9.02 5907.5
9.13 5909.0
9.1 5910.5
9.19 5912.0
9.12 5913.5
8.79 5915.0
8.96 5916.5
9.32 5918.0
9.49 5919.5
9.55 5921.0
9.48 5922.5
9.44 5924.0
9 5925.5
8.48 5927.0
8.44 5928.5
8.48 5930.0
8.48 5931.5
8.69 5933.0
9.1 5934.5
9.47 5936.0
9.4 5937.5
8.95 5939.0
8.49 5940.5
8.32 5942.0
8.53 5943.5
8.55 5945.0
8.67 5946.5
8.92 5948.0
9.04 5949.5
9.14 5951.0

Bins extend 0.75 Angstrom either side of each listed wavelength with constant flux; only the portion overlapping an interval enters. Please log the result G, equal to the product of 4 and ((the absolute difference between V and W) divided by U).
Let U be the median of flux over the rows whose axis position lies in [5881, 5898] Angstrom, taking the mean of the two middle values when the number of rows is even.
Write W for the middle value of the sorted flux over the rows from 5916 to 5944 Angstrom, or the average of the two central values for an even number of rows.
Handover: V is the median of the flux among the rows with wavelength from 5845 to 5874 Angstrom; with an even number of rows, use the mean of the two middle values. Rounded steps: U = 8.49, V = 9.2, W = 8.96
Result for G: 0.12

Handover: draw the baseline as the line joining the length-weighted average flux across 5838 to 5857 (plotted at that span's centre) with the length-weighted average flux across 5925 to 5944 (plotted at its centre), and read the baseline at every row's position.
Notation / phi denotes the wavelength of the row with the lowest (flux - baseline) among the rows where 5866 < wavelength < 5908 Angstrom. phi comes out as 5889.5 Angstrom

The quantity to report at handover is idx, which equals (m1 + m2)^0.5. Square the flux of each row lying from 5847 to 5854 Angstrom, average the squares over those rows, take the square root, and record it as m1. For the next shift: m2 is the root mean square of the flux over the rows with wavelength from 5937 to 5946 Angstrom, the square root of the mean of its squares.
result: 4.17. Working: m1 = 8.7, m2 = 8.71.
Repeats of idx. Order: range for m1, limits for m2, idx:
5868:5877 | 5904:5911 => 4.29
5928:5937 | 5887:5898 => 4.15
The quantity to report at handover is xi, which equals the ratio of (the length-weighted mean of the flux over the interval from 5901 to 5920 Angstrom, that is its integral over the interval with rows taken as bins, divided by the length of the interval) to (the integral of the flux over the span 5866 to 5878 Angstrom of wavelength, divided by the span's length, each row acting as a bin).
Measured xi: 0.92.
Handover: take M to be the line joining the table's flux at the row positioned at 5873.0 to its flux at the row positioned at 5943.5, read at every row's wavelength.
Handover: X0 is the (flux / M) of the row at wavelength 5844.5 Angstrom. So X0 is 1.02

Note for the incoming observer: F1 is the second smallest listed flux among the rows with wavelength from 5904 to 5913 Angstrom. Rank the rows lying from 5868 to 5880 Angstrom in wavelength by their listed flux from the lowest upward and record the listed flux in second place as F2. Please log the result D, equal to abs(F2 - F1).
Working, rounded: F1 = 8.36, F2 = 9.19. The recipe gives 0.83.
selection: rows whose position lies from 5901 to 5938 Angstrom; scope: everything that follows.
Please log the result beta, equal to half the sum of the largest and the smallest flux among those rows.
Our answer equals 8.9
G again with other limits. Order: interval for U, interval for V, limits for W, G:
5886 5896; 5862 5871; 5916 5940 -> 0.22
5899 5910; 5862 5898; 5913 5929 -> 0.03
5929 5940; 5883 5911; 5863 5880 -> 0.46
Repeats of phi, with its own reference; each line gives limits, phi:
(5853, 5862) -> 5853.5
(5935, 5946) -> 5942.0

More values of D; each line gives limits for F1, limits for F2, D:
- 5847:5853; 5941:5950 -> 0.11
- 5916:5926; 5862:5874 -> 0.19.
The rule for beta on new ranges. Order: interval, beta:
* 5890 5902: 8.9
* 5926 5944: 8.9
